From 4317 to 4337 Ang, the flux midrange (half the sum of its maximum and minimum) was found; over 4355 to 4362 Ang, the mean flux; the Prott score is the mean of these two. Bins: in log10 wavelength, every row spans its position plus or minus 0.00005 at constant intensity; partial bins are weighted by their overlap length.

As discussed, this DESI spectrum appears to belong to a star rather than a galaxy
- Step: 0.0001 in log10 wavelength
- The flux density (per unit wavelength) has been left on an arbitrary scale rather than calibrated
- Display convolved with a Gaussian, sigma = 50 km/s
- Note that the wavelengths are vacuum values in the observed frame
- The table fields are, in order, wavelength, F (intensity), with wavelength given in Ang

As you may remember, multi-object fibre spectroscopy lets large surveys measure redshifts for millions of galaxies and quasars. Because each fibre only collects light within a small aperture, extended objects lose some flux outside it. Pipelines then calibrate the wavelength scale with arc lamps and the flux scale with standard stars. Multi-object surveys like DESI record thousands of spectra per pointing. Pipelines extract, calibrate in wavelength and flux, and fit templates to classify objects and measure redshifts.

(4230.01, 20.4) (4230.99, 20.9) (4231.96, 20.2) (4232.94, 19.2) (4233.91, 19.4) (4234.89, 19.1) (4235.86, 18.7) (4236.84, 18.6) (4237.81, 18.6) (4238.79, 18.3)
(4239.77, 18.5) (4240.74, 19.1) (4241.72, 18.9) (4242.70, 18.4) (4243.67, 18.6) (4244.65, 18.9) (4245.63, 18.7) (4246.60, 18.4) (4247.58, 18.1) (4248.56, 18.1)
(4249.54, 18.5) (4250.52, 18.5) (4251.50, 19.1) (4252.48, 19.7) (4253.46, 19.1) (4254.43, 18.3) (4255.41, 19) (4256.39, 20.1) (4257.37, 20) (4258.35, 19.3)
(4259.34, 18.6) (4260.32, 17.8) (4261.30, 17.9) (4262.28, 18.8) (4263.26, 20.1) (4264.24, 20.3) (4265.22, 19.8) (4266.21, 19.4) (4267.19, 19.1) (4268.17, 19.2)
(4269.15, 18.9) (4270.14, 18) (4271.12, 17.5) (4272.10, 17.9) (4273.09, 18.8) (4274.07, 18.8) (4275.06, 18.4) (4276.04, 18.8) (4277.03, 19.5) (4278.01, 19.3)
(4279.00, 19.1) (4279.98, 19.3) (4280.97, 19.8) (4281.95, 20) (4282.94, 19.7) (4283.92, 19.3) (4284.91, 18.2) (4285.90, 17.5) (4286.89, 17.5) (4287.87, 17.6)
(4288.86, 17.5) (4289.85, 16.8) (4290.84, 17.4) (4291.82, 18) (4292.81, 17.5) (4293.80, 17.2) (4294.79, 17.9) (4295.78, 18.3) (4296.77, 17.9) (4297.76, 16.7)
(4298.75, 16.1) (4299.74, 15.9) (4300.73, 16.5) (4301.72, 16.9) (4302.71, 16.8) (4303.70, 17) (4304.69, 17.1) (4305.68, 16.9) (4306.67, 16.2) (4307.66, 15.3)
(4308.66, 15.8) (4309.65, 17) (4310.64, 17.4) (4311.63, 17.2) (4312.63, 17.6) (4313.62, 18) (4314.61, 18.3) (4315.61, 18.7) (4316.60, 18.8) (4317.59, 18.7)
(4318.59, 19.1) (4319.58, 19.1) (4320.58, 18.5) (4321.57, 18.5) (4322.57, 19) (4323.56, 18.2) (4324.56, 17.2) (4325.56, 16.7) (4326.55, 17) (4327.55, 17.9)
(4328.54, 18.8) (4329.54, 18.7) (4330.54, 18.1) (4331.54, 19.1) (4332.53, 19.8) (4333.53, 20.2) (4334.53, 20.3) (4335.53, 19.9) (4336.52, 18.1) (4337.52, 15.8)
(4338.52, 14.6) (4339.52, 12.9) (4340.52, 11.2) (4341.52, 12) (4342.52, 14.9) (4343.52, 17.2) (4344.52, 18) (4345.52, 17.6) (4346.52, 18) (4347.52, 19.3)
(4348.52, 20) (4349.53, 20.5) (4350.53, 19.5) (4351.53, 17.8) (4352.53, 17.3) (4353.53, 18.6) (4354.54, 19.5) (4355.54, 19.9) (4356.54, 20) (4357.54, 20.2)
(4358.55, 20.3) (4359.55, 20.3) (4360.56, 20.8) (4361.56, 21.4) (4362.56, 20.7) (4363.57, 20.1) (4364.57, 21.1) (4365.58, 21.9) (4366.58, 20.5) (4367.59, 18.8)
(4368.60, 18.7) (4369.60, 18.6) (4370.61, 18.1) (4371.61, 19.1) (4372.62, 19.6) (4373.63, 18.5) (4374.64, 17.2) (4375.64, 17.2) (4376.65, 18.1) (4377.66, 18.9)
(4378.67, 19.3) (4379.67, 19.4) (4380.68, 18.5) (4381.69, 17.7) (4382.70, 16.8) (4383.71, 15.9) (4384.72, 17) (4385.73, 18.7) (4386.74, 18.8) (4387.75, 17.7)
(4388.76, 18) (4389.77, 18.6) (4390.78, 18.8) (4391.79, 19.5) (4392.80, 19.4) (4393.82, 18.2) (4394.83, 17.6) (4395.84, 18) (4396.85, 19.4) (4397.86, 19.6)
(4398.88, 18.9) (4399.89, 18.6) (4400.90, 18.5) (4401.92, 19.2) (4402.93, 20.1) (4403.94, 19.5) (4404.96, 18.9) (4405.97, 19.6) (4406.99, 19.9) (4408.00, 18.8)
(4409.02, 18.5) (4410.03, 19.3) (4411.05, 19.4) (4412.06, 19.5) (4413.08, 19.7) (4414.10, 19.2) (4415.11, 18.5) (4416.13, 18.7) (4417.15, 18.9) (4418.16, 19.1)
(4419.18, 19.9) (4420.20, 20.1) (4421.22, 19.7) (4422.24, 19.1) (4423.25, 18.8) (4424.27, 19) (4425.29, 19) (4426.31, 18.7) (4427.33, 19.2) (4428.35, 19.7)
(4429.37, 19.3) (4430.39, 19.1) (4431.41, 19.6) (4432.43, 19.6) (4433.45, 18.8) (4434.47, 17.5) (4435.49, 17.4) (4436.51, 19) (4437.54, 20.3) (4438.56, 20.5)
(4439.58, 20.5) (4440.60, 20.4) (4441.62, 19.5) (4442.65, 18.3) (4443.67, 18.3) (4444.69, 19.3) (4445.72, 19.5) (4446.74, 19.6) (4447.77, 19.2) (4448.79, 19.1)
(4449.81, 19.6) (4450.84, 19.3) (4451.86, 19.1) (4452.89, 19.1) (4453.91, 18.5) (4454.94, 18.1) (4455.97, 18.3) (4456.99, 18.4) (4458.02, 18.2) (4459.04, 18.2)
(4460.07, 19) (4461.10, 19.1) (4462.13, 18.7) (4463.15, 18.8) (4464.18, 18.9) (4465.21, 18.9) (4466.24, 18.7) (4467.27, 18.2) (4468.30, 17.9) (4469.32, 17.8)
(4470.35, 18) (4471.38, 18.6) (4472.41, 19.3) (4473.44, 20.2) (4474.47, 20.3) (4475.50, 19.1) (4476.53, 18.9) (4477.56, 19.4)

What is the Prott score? 19.5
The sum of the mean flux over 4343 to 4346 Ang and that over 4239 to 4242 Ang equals 36.4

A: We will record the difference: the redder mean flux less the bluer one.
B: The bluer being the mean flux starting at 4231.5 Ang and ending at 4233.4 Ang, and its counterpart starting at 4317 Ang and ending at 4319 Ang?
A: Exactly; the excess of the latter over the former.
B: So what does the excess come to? -0.8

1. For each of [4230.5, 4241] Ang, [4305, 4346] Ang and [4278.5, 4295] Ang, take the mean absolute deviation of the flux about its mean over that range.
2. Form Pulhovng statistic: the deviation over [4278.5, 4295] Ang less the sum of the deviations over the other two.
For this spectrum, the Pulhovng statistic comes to -1.2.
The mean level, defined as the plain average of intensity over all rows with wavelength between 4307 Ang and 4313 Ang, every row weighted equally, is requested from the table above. 16.7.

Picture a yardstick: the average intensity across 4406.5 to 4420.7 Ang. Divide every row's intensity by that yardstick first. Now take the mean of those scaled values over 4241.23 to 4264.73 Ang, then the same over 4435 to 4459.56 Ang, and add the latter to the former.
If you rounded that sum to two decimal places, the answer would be 1.97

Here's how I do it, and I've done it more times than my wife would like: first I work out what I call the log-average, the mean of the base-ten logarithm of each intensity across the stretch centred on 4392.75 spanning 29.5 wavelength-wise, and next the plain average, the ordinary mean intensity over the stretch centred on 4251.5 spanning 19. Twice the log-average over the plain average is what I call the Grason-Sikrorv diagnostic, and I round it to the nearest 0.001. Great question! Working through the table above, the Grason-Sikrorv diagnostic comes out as 0.135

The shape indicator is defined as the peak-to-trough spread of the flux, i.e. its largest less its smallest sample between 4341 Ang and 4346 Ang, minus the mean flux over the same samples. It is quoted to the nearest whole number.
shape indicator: -10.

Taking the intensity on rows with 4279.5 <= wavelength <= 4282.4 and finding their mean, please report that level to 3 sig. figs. 19.7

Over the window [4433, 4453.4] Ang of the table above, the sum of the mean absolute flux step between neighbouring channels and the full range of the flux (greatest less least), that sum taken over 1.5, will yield 2.40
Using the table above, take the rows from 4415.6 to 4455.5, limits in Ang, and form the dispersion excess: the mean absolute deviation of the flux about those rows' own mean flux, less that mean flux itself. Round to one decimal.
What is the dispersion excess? -18.7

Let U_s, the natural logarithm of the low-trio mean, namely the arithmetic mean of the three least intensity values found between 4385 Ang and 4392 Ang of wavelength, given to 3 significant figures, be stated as 2.90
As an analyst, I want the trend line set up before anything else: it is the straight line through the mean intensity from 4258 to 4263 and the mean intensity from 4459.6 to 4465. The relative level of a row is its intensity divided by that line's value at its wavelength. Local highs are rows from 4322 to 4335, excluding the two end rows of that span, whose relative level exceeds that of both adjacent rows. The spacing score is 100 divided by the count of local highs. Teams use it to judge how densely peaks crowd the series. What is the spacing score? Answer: 100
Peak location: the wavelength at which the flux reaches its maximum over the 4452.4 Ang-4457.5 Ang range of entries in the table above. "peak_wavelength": 4452.89 Ang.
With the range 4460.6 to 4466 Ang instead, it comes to 4461.10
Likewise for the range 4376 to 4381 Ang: 4379.67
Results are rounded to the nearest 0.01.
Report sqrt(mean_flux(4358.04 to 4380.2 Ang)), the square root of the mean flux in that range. 4.41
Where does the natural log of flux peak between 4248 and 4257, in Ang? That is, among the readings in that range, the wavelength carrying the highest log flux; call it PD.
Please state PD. 4256.39 Ang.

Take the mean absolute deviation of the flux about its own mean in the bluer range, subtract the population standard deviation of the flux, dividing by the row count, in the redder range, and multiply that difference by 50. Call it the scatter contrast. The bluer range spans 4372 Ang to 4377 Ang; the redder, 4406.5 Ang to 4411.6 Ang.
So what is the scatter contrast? 13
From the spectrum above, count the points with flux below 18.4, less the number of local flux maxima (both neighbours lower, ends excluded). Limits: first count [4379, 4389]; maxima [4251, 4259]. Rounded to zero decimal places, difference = 4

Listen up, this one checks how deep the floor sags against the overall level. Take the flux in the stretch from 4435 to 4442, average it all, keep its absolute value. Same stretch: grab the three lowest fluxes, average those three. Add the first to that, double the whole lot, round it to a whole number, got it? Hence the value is 77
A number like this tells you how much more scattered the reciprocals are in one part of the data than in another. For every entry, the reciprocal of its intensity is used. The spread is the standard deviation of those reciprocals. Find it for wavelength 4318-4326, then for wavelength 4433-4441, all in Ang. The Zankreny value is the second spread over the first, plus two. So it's 3.3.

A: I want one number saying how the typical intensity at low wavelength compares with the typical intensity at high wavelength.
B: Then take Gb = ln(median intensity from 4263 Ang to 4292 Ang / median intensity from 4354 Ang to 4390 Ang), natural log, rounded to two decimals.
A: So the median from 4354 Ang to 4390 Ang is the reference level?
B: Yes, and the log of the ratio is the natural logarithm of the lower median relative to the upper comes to 0.00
